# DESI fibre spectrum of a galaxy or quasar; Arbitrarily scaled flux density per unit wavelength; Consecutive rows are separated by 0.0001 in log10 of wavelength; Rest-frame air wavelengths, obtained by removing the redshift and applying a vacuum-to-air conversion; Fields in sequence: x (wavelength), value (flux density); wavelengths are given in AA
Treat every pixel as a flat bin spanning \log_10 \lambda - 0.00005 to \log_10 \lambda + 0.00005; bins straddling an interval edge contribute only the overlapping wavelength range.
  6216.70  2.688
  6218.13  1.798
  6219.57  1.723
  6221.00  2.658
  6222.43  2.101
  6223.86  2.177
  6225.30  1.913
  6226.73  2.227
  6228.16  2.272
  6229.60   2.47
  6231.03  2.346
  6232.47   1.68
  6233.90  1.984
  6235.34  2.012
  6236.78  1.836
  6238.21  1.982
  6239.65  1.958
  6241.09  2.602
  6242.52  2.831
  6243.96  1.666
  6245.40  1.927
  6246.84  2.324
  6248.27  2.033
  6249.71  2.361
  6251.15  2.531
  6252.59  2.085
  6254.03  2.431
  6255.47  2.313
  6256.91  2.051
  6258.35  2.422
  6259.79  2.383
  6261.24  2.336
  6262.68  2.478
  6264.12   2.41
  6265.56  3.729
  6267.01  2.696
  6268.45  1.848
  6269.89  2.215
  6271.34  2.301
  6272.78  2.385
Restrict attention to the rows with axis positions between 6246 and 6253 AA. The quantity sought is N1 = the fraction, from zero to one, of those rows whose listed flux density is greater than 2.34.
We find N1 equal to 0.4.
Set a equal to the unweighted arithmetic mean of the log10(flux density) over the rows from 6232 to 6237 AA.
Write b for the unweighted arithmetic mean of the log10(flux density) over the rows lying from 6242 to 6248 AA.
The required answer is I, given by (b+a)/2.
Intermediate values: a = 0.27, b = 0.33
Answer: 0.302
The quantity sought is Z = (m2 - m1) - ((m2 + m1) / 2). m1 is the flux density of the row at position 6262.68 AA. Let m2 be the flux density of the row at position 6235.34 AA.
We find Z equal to -2.7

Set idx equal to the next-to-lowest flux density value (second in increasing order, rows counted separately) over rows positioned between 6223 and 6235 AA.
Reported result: 1.913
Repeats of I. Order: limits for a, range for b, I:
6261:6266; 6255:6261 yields 0.394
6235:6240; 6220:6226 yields 0.315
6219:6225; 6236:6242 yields 0.324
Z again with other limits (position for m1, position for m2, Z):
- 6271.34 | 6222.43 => -2.4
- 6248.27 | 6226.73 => -1.9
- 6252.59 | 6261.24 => -2.0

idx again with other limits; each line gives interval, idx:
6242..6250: 1.927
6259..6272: 2.215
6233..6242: 1.958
